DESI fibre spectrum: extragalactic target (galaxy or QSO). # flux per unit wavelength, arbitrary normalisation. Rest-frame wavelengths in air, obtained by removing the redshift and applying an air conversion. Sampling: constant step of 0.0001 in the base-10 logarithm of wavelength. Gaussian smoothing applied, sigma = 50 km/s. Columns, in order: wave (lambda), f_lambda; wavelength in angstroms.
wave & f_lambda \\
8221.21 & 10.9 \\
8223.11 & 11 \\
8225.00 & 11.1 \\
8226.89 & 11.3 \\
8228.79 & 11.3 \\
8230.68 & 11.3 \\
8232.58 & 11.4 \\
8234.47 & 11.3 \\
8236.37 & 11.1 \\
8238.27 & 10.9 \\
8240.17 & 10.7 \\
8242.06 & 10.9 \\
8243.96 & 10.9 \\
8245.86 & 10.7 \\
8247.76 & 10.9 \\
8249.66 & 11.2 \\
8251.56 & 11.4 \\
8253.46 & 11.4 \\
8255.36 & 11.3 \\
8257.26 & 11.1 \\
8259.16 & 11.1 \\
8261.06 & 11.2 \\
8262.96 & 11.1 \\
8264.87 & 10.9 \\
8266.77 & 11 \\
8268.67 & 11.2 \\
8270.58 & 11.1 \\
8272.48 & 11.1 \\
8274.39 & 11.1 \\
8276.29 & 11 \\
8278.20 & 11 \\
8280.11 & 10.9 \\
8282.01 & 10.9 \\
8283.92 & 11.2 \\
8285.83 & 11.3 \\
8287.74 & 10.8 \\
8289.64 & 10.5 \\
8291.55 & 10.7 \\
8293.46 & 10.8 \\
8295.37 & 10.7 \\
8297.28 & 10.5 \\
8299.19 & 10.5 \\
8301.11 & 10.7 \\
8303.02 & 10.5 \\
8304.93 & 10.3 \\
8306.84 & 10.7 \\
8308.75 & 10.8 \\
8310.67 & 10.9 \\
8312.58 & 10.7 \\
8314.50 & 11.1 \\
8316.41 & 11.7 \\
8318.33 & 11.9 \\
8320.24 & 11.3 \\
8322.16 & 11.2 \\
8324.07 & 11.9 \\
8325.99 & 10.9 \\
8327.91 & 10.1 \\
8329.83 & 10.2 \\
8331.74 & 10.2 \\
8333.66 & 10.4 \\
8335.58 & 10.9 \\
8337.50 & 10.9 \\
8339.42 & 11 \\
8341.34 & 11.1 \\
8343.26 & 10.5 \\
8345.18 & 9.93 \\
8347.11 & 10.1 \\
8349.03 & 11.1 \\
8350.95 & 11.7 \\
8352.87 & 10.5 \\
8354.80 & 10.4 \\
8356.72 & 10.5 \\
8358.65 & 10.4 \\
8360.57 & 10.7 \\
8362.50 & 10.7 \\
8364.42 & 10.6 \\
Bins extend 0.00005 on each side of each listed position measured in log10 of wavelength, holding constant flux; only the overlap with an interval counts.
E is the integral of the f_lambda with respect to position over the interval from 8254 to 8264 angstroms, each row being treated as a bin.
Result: 112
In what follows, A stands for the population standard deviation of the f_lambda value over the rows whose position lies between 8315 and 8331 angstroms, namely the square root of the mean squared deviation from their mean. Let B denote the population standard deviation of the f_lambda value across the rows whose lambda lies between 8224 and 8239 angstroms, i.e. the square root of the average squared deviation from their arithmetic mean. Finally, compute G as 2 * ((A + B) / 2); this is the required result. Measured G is 0.82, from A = 0.7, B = 0.15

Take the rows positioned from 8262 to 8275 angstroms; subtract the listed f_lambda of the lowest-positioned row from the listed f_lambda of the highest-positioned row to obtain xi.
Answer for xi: 0.0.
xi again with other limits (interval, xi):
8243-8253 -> 0.5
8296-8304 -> 0.0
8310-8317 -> 0.8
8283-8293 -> -0.5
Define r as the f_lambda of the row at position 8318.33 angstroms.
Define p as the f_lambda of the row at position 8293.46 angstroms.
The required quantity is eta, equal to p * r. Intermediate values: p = 10.8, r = 11.9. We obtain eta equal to 129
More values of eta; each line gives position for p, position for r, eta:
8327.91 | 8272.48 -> 112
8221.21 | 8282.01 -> 119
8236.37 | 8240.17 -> 119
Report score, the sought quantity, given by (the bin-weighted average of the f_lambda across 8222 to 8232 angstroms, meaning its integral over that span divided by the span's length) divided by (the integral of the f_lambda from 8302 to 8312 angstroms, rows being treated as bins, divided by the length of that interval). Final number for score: 1.05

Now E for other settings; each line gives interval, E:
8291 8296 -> 54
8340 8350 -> 106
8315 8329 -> 158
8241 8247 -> 65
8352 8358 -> 63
